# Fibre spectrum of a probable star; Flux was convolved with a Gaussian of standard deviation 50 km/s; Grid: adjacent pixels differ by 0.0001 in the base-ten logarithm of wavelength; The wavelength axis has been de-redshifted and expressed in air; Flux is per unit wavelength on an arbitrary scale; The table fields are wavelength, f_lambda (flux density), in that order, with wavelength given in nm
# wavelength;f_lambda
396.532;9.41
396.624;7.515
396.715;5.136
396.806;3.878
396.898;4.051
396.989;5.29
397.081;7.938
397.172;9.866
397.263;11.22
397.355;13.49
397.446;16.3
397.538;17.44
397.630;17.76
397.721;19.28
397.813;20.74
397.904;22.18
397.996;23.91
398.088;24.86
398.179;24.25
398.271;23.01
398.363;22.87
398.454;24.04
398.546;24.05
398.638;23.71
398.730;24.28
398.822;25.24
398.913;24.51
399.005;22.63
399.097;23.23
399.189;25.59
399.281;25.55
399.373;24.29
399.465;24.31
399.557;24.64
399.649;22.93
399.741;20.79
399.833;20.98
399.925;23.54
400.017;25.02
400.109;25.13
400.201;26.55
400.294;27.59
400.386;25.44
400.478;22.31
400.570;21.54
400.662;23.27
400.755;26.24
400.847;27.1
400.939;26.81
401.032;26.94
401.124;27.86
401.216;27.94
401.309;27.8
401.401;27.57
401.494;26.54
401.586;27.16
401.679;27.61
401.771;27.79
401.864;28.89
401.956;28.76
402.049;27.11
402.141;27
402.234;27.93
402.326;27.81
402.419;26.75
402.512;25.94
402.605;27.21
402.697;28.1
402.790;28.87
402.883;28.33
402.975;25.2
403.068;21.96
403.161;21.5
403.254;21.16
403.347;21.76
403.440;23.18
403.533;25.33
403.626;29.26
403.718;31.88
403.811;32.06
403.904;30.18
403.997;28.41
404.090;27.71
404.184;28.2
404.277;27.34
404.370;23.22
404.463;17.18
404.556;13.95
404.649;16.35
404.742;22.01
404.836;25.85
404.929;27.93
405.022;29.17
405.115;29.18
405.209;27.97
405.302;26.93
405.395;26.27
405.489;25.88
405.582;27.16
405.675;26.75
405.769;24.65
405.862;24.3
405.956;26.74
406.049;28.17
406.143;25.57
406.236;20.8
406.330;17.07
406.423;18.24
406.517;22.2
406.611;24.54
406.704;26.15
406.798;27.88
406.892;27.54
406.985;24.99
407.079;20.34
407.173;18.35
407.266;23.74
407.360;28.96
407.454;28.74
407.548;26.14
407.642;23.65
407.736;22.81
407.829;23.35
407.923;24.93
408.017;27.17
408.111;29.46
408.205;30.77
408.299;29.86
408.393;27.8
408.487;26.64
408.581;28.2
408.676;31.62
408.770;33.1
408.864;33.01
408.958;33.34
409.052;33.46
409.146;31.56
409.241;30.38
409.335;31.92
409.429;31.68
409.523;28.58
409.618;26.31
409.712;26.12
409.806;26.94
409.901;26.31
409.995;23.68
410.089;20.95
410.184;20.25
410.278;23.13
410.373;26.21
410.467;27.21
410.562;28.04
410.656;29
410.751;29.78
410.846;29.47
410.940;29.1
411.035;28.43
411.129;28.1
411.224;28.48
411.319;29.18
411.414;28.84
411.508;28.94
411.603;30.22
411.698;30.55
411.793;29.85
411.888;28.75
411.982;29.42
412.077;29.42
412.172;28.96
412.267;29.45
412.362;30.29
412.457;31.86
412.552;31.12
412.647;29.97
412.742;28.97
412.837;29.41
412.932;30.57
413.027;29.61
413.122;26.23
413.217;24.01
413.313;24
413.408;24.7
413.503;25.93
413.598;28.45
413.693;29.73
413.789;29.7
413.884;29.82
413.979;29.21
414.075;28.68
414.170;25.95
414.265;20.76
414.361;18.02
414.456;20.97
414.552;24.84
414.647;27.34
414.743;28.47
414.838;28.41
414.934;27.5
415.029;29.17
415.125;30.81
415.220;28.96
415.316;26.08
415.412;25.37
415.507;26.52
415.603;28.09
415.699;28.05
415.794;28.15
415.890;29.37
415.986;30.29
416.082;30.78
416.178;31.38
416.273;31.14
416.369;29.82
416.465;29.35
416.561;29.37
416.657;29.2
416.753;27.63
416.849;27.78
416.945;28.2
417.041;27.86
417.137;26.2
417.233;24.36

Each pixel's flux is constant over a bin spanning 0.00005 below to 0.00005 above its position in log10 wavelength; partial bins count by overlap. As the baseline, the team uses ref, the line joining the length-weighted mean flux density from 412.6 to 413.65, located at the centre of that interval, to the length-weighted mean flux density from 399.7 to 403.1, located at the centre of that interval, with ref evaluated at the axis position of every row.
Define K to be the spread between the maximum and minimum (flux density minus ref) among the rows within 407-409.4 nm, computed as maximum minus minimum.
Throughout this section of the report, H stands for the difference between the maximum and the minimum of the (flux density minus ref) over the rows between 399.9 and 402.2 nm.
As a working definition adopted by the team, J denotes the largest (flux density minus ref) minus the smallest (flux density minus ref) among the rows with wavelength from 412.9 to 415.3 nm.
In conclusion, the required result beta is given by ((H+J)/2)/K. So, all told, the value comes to 0.67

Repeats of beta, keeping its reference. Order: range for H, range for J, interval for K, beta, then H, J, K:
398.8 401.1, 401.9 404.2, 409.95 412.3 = 0.87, 6.74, 10.8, 10.1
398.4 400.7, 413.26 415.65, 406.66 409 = 0.66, 6.74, 12.7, 14.8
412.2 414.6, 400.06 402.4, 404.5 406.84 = 0.70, 14.04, 7.2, 15.2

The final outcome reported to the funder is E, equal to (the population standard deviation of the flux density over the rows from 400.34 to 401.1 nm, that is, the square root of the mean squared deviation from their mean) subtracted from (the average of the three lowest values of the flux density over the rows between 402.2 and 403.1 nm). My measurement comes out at 22.3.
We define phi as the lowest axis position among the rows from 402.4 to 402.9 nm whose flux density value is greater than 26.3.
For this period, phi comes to 402.419 nm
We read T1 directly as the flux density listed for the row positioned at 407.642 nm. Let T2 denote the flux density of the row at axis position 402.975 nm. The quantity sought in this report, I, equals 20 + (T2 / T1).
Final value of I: 21.1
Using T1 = 23.65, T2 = 25.2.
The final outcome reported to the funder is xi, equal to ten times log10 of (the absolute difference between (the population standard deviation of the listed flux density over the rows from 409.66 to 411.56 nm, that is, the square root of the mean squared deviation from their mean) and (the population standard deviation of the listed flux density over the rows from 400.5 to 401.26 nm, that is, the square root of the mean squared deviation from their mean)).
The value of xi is -2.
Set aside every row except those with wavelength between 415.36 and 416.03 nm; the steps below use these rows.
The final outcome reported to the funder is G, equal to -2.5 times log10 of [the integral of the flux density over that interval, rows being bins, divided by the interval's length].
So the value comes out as -3.62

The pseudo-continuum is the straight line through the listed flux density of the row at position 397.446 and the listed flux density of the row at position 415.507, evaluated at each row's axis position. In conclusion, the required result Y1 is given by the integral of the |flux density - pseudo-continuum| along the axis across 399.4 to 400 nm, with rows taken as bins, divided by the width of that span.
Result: 5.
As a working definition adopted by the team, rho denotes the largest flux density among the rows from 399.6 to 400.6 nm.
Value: 27.59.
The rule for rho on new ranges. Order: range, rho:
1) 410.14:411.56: 29.78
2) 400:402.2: 28.89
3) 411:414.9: 31.86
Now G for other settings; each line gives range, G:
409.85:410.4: -3.42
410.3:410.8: -3.61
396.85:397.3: -2.20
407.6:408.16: -3.51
